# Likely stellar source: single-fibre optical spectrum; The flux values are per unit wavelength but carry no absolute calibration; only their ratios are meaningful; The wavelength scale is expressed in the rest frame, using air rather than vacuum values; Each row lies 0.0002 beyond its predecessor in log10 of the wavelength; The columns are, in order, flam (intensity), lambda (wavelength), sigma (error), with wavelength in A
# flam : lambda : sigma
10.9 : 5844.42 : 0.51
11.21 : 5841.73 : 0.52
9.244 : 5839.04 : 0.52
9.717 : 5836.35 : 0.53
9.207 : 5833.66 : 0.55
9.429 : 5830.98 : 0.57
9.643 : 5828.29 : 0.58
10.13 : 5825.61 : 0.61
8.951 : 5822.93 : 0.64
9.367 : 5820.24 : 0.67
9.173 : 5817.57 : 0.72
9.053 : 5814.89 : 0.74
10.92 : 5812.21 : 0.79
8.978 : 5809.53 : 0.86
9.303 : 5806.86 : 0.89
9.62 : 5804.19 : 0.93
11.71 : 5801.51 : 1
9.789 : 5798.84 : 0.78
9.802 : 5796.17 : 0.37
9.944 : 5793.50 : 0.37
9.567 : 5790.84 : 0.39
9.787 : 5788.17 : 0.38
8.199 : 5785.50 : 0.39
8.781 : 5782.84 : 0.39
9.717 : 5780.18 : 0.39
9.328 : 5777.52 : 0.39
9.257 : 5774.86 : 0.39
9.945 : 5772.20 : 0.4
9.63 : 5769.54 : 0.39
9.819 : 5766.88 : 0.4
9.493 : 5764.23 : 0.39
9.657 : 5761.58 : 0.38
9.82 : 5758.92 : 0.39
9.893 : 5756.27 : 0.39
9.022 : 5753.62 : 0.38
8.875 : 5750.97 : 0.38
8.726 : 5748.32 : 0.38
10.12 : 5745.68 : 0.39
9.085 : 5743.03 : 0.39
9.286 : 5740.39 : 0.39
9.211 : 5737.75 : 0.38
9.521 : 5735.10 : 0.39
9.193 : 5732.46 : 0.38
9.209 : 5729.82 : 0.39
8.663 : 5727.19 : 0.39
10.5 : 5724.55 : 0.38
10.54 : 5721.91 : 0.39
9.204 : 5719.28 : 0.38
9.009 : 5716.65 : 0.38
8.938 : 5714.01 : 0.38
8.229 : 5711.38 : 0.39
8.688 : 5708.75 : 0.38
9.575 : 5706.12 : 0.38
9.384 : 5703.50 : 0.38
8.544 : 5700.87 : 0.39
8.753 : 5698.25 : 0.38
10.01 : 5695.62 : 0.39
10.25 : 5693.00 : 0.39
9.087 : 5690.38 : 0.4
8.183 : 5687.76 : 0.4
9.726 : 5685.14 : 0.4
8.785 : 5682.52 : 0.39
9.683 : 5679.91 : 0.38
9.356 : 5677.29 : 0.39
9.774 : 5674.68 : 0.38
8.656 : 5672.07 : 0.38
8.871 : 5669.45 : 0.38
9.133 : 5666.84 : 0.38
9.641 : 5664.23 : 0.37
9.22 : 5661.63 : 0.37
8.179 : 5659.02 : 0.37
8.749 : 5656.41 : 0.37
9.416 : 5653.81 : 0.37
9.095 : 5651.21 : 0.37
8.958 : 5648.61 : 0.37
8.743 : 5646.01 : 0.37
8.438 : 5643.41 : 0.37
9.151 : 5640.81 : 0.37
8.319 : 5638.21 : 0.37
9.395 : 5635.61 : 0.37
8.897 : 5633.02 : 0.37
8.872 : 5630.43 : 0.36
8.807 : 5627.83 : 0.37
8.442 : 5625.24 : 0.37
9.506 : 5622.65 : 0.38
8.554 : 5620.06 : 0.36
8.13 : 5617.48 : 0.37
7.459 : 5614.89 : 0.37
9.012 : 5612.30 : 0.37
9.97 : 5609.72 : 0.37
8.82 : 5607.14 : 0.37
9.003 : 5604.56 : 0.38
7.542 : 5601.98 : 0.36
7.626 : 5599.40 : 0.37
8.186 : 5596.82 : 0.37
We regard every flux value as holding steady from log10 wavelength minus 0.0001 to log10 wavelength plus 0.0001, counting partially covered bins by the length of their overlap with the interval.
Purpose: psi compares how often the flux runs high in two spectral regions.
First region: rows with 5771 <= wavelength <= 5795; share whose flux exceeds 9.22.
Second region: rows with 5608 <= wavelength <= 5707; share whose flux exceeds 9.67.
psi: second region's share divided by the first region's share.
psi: 0.20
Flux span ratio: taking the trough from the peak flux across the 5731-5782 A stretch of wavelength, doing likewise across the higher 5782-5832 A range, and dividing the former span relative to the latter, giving 0.4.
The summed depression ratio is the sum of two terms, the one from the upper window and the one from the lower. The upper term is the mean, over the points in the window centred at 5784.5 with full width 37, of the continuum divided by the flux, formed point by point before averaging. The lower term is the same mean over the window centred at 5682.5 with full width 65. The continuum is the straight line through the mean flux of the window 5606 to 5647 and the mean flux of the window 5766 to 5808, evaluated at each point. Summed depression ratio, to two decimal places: 2.00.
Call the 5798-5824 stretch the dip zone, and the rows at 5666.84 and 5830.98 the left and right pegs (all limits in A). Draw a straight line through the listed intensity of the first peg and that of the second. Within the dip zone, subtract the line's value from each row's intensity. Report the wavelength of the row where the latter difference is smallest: 5822.93 A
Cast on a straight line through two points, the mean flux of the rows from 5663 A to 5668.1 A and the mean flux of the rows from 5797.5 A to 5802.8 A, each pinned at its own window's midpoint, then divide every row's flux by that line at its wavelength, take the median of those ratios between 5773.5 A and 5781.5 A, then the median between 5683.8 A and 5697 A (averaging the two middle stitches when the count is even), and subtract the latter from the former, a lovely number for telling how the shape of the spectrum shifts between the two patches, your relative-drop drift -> -0.13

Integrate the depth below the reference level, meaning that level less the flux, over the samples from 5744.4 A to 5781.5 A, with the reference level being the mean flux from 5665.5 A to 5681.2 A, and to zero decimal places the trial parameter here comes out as -10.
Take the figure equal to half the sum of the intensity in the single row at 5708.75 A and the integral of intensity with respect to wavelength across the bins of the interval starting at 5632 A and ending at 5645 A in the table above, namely 62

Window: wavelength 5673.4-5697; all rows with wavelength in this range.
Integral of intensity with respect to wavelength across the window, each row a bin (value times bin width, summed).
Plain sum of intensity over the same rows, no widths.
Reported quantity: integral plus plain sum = 307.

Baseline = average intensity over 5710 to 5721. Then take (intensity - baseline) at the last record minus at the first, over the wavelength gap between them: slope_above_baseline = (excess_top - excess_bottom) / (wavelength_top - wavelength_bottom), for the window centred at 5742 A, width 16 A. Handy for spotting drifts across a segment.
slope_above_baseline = -0.06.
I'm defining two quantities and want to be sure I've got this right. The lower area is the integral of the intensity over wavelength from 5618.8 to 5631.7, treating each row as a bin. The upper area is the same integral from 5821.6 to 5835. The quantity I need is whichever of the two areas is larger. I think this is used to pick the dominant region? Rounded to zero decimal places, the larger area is 127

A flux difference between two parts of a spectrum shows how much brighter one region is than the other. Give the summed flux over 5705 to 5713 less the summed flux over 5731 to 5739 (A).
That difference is -1.4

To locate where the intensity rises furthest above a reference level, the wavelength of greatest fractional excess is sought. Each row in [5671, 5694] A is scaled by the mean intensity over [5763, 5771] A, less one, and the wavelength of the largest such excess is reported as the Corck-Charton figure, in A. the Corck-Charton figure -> 5693.00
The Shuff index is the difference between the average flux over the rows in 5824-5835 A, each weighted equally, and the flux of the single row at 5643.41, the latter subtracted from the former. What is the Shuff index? 1.2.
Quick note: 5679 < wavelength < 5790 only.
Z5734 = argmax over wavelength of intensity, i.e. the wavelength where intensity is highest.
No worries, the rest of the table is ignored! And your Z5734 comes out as 5721.91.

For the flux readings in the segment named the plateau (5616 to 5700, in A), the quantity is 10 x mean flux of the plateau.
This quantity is 90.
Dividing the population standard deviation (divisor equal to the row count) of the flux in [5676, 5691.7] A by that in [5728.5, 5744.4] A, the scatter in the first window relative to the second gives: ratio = 4.0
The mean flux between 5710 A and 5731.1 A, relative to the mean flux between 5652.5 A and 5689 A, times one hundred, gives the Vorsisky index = 102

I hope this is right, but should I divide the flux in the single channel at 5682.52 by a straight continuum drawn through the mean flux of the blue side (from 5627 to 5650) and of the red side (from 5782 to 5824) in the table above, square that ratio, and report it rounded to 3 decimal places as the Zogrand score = 0.945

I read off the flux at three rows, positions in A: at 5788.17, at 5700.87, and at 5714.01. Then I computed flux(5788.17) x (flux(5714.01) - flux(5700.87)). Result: 3.9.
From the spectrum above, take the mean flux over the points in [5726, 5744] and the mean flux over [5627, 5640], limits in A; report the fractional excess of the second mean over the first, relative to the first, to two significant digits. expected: -0.034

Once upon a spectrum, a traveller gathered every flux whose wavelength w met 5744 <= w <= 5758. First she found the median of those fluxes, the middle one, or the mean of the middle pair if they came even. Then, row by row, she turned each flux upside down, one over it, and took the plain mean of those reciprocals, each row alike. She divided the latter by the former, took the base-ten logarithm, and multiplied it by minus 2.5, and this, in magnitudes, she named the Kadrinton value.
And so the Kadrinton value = 4.81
